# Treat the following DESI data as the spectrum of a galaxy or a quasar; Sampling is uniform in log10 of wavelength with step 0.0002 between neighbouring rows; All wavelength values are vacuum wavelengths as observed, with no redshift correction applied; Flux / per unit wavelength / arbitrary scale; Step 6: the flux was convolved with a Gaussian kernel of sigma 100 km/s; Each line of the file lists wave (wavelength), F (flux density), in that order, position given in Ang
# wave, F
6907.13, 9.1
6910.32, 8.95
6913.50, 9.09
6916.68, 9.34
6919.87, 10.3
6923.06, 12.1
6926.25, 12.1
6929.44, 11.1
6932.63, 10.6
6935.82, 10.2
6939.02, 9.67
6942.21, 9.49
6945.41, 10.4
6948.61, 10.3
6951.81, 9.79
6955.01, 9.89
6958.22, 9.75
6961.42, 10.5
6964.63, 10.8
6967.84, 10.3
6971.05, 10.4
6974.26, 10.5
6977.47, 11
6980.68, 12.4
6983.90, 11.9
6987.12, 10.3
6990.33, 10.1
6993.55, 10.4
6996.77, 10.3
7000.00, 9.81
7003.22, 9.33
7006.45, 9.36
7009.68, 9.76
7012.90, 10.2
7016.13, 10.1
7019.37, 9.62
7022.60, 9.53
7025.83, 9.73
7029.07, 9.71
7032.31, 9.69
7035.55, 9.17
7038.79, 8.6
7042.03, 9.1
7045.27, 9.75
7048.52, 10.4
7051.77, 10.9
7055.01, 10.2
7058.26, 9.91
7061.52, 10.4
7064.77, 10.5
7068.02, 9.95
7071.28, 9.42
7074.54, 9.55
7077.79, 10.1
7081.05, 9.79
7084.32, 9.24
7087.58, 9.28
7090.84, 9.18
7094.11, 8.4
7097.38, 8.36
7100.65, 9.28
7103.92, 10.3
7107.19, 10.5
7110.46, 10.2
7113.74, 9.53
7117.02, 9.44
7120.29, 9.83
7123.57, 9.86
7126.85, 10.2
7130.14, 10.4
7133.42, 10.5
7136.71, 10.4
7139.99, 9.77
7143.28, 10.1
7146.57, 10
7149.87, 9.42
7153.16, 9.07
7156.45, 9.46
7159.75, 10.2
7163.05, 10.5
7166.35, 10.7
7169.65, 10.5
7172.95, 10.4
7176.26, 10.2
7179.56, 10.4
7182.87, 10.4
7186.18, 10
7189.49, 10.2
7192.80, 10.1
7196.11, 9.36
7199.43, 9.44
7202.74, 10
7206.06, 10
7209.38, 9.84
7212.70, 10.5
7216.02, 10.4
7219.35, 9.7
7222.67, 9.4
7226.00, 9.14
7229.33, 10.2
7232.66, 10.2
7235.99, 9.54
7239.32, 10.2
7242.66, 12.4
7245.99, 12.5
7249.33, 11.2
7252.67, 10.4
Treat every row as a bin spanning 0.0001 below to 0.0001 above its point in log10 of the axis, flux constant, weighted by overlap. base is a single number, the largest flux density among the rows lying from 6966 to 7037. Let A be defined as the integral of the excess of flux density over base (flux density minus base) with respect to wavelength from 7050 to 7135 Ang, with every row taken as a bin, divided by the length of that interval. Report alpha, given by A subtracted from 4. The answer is 6.58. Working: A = -2.58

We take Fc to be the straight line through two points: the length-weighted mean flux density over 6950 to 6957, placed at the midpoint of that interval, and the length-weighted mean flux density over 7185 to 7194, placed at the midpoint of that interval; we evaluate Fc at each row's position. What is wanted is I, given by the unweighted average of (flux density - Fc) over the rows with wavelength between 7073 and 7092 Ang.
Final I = -0.5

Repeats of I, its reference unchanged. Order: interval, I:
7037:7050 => -0.5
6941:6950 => 0.2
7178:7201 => -0.1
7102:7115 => 0.1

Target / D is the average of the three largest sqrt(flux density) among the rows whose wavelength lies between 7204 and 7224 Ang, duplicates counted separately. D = 3.21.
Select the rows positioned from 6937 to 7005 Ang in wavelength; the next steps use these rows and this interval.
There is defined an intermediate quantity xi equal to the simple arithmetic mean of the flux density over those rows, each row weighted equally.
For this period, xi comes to 10.3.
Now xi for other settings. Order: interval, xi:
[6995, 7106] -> 9.7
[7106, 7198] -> 10.1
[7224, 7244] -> 10.3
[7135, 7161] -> 9.8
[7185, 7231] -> 9.9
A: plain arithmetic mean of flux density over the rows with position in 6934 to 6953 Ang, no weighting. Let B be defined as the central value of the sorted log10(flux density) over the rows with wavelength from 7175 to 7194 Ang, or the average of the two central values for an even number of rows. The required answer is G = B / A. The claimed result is 0.101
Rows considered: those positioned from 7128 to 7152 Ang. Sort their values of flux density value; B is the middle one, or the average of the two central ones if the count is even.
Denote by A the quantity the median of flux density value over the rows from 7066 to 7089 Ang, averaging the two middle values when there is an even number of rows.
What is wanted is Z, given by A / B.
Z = 0.95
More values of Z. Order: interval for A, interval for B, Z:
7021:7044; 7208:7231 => 0.97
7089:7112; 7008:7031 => 0.95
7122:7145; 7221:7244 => 1.00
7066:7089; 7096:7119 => 1.00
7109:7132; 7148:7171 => 0.97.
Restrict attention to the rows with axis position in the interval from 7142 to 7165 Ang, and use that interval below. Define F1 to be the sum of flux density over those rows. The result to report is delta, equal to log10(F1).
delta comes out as 1.84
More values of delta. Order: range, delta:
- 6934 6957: 1.84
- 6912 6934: 1.87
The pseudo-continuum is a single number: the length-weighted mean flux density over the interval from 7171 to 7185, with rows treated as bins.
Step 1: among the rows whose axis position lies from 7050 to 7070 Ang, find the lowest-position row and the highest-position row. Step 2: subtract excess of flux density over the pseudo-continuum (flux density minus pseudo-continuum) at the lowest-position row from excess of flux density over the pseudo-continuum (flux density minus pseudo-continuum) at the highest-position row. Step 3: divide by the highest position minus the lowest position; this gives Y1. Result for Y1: -0.06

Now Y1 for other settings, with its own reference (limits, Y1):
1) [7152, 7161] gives 0.17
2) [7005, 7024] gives 0.01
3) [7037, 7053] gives 0.18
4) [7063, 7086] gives -0.06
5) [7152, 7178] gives 0.05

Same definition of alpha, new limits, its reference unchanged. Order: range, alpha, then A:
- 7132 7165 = 6.45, -2.45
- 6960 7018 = 5.99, -1.99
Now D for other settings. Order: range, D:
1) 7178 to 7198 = 3.21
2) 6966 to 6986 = 3.43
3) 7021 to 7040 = 3.12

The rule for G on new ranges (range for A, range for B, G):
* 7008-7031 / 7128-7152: 0.102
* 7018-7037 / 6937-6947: 0.103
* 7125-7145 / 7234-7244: 0.099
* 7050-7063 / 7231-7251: 0.099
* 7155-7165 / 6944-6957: 0.100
